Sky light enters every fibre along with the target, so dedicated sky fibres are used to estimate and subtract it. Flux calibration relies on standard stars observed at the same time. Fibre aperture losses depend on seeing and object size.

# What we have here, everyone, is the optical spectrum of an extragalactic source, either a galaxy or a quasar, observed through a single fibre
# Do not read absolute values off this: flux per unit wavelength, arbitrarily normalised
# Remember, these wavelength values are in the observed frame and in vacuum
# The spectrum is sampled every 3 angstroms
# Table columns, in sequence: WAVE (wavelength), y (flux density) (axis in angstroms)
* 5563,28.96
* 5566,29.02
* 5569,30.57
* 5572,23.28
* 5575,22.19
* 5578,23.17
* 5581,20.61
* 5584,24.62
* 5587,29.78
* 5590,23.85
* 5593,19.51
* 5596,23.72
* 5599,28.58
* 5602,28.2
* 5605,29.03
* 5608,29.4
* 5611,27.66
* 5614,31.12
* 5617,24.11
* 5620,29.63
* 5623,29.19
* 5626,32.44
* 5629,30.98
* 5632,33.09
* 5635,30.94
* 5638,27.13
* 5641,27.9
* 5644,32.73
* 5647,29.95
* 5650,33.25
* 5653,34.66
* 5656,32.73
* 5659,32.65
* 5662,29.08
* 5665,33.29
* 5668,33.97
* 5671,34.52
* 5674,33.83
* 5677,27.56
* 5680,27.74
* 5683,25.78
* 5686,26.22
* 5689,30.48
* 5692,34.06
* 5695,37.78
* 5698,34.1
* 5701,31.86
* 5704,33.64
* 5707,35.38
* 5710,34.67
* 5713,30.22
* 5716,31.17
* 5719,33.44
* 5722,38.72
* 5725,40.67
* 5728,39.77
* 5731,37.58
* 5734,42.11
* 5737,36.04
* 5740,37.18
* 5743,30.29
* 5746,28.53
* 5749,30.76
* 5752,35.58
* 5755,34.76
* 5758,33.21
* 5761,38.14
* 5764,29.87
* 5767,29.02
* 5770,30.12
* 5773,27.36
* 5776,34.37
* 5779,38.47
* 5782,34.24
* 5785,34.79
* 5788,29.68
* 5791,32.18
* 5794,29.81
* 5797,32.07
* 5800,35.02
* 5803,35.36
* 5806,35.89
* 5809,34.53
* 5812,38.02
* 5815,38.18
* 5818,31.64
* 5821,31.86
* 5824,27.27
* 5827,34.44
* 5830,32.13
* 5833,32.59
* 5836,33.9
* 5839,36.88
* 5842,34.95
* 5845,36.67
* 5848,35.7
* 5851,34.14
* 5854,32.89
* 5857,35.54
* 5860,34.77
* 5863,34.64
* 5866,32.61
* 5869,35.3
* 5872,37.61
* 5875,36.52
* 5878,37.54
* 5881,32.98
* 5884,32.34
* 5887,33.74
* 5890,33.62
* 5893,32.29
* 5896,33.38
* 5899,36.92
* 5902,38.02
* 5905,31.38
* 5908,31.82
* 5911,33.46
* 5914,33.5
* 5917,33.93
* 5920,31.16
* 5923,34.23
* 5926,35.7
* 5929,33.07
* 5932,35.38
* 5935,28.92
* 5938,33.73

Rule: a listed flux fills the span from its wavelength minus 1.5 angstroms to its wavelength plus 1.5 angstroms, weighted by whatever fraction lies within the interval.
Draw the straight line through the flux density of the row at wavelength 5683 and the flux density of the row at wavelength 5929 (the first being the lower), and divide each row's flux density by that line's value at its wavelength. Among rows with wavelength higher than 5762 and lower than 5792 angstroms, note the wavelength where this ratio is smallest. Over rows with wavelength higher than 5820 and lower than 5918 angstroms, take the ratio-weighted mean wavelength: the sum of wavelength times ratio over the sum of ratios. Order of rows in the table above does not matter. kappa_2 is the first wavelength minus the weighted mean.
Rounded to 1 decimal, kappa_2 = -95.5 angstroms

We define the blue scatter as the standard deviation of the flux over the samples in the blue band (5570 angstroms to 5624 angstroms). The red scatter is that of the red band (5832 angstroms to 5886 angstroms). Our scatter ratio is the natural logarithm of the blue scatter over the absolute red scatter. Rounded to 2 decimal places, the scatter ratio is 0.71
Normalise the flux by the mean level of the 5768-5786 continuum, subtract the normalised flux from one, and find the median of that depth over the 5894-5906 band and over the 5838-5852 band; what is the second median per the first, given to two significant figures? 1.3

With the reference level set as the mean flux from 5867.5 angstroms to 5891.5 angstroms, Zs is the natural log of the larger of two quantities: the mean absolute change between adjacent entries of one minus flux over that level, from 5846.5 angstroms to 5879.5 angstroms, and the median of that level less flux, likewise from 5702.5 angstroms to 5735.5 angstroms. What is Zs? -3.1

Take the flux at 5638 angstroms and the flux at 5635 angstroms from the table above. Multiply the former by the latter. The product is 839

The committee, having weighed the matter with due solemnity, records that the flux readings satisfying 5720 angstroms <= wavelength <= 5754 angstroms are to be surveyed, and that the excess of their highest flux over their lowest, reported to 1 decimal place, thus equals 13.6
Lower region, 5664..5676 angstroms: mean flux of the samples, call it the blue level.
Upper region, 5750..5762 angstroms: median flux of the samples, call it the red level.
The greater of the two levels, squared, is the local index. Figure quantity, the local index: 1237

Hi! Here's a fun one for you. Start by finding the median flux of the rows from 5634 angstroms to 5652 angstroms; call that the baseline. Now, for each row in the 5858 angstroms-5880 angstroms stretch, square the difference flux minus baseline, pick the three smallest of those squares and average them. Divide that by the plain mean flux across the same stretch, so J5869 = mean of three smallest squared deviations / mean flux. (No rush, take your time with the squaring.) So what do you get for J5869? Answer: 0.4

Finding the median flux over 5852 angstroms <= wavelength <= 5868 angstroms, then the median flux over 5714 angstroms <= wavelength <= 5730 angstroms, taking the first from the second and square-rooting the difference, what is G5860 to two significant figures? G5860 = 2.0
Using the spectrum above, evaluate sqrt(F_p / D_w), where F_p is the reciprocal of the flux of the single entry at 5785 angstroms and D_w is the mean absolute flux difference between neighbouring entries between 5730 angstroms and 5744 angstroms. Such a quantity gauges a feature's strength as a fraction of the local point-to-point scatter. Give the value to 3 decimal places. 0.079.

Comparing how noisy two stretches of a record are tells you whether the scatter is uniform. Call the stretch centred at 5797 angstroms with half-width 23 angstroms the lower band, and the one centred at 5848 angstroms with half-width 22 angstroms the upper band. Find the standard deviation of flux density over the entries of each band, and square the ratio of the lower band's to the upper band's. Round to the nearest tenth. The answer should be 3.7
